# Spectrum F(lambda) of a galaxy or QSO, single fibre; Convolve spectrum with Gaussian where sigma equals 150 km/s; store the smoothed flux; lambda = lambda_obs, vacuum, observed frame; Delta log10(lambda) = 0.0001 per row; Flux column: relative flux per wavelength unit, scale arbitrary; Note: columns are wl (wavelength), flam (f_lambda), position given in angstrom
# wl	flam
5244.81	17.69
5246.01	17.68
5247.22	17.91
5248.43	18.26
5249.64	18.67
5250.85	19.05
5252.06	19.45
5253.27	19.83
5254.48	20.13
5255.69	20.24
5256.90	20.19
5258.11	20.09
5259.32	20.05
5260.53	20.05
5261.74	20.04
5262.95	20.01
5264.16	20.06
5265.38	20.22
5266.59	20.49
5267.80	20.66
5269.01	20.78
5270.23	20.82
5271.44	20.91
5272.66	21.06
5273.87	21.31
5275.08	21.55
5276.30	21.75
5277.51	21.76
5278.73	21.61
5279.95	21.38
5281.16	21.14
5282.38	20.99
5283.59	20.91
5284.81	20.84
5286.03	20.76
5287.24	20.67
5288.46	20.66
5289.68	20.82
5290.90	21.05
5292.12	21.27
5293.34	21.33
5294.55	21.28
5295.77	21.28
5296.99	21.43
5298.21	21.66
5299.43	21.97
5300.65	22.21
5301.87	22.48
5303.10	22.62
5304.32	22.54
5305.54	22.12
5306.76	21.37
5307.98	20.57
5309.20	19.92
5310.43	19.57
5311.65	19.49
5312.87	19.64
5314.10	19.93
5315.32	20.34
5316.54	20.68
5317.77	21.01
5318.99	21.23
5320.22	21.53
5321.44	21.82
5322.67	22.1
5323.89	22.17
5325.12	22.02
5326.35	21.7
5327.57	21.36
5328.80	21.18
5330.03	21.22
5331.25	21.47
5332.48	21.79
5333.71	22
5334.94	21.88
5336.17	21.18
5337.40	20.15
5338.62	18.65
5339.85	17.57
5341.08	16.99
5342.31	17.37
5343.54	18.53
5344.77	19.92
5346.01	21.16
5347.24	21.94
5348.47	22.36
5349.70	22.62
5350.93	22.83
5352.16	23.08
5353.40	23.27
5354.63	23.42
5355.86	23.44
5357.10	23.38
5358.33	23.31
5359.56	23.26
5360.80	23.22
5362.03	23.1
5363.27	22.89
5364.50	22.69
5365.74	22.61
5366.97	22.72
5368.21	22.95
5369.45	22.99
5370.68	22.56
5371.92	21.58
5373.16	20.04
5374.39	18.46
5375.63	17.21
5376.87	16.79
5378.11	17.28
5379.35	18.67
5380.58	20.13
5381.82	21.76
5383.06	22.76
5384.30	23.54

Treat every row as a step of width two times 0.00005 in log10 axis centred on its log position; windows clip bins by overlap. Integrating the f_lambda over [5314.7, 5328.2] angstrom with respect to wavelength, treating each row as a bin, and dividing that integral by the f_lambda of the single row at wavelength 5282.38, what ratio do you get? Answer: 13.8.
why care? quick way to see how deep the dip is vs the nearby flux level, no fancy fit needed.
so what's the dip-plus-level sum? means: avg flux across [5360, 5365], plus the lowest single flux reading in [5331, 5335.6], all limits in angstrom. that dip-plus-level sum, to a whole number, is 44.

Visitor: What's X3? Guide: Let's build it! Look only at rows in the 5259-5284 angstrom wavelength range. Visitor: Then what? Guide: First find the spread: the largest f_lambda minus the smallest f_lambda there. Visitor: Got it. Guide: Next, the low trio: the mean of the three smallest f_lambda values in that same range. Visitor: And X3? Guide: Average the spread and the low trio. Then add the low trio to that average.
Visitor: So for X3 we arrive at 30.9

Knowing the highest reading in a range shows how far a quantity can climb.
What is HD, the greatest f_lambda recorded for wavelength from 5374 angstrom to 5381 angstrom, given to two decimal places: 20.13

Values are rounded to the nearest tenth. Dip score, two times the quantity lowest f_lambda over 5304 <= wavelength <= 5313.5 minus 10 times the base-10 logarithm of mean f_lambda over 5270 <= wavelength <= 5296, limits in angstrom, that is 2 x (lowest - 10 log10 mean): 12.5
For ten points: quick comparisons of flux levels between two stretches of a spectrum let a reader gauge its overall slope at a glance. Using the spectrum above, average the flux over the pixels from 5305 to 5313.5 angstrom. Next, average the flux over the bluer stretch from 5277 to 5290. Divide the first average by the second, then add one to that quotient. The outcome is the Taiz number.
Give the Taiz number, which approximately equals 1.97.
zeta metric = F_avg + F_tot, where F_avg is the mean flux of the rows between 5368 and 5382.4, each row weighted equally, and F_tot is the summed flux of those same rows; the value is 260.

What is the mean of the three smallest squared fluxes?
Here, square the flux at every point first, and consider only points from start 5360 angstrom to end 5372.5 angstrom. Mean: 495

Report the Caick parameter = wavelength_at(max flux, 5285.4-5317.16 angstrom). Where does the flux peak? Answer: 5303.10 angstrom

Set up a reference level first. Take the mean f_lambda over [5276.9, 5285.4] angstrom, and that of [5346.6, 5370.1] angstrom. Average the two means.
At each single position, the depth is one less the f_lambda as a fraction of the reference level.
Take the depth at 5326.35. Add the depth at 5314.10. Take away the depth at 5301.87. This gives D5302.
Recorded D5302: 0.13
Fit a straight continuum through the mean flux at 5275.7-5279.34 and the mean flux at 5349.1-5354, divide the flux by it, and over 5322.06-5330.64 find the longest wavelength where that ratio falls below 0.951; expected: 5330.03 angstrom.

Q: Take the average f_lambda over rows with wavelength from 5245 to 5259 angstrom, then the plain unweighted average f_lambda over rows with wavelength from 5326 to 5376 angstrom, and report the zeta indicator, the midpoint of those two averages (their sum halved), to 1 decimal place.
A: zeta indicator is 20.3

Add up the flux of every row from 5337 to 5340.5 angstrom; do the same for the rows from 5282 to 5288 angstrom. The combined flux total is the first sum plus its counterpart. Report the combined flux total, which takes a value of 161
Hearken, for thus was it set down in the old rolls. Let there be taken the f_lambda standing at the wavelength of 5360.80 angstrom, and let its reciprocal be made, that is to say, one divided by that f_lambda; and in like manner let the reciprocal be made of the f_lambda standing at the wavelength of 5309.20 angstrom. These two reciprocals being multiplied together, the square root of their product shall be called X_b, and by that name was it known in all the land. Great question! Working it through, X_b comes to 0.0465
